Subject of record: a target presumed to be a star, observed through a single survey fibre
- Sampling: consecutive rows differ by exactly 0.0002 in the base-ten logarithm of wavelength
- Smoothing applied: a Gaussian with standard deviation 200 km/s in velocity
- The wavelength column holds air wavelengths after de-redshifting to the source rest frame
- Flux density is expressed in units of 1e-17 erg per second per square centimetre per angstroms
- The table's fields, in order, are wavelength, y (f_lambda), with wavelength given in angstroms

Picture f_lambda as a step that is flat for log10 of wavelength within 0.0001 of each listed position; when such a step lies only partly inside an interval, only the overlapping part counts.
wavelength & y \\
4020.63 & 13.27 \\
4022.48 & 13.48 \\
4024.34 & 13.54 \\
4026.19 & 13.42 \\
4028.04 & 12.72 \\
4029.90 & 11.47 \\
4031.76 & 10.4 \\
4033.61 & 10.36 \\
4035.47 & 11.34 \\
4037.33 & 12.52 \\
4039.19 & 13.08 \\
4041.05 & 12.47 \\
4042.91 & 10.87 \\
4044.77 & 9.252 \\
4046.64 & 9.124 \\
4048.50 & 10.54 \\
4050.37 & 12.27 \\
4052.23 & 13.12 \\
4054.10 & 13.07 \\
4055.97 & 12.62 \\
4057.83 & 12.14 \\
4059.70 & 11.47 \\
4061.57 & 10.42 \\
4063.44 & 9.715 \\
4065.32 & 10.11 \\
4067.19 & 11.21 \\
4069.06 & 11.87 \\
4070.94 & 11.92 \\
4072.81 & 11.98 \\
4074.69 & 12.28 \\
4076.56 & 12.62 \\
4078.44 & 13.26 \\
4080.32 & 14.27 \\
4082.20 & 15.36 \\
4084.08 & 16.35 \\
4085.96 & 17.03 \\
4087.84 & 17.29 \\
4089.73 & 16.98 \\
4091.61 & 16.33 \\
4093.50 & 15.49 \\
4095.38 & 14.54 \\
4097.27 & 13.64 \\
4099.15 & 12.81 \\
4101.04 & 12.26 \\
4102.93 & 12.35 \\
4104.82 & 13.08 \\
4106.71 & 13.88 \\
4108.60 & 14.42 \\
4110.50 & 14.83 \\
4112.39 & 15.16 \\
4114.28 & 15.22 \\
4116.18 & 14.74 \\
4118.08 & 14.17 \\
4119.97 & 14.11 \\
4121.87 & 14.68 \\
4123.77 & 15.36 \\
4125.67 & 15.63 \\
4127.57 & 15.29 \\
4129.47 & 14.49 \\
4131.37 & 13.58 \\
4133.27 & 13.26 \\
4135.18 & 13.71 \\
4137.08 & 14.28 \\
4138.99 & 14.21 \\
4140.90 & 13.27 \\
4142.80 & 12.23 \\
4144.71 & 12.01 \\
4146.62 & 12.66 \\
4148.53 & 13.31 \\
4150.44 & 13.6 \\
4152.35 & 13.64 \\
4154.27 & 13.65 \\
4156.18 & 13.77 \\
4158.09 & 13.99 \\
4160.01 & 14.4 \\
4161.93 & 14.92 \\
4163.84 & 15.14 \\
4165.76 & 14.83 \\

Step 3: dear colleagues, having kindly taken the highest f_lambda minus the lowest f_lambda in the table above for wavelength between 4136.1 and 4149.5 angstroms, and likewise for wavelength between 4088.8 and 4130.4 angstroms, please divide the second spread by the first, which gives 2.1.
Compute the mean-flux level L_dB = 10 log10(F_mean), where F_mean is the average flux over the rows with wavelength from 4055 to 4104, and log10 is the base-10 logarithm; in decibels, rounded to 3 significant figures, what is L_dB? 11.2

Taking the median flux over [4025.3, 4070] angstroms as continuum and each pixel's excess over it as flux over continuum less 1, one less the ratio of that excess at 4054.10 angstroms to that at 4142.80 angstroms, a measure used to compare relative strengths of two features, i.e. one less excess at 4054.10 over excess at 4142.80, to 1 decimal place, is -1.1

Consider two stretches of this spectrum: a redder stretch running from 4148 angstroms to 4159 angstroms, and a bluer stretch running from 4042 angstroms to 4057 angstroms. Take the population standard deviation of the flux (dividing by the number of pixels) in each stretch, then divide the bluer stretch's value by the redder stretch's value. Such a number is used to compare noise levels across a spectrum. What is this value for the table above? 7.5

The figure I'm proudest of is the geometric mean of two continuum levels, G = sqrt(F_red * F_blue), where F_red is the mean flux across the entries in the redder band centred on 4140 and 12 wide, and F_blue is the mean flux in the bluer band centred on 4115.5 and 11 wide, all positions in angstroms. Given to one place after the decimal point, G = 14.0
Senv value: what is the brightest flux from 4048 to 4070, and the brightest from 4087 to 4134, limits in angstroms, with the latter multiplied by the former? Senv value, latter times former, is 227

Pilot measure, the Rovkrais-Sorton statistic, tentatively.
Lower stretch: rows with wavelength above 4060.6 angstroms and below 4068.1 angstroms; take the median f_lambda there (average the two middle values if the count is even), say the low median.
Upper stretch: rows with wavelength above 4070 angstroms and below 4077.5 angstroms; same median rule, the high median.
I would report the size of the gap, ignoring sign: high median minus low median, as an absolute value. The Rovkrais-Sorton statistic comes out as 1.9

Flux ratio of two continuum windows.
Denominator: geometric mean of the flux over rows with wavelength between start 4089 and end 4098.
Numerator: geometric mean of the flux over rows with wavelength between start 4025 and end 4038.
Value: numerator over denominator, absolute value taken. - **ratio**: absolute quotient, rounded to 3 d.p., 0.762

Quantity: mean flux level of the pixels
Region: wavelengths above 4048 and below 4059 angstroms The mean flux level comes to 12.3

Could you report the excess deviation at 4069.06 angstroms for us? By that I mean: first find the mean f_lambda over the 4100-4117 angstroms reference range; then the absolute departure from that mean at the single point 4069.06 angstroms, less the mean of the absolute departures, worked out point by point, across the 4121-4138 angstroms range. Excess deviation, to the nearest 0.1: 1.3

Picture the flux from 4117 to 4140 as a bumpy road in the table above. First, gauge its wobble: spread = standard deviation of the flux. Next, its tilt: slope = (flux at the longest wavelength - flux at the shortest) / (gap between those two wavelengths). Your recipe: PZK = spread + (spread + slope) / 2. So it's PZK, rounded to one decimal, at 1.1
